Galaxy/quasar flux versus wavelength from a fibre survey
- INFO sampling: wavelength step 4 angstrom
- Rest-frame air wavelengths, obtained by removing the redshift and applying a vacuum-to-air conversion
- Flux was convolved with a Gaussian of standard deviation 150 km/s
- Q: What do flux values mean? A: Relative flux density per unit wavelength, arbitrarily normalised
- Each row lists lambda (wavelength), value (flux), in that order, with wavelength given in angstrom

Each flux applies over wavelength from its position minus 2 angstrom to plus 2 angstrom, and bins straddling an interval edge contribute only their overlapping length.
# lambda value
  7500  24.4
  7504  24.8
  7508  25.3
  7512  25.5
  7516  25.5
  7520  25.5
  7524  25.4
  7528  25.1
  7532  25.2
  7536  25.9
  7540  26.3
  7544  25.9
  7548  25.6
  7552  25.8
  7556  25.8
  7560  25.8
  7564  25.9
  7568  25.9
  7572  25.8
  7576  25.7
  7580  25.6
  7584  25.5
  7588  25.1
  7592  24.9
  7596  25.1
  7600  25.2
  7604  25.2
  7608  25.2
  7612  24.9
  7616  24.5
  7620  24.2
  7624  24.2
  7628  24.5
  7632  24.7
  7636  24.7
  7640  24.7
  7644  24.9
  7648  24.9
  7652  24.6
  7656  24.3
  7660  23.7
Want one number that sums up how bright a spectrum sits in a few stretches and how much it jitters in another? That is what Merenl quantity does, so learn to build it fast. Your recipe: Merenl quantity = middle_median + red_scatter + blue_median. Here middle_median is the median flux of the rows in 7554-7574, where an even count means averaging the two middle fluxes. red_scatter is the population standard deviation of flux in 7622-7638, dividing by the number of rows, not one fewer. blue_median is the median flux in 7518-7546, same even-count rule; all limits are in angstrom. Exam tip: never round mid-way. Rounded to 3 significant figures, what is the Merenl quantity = 51.5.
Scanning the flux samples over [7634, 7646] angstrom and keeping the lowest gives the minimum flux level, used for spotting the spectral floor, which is 24.7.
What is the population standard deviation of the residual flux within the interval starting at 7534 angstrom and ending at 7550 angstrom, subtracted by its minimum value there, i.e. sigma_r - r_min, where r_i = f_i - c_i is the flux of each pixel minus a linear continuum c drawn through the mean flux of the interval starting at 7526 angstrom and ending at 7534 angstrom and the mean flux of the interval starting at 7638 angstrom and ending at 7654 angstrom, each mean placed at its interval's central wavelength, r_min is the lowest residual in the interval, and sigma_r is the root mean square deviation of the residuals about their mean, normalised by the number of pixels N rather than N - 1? -0.3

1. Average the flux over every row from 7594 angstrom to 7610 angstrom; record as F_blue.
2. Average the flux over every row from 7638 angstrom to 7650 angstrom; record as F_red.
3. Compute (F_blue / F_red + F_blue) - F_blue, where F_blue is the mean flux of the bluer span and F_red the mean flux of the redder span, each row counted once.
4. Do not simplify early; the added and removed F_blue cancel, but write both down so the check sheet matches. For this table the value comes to 1.01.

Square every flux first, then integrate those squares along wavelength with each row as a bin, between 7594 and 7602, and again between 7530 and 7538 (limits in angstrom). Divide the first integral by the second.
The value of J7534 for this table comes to 0.97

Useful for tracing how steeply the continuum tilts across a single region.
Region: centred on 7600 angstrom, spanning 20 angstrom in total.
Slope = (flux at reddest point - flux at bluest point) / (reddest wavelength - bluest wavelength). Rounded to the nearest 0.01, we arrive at 0.02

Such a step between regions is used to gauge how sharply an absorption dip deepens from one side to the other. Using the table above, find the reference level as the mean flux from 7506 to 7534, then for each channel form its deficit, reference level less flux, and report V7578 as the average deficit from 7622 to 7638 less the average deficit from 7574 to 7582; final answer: 1.1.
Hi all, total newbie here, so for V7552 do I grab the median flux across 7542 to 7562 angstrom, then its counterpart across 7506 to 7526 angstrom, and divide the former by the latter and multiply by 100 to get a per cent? 101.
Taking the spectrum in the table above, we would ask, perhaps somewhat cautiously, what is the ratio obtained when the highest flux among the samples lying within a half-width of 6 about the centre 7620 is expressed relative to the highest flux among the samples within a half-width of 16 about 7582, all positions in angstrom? 0.95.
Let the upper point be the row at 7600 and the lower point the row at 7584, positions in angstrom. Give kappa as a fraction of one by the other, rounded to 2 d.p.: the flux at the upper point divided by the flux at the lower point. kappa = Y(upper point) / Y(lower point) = 0.99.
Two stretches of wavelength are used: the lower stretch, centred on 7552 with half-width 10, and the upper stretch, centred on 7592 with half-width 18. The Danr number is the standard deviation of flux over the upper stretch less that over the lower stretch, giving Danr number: 0.15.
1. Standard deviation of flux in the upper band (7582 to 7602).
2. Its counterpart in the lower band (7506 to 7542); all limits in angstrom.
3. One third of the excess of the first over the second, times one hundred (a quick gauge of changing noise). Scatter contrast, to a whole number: -5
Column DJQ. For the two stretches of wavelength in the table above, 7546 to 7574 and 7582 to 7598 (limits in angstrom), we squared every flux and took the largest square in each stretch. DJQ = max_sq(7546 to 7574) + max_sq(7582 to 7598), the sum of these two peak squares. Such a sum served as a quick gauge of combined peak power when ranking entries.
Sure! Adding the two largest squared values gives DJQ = 1321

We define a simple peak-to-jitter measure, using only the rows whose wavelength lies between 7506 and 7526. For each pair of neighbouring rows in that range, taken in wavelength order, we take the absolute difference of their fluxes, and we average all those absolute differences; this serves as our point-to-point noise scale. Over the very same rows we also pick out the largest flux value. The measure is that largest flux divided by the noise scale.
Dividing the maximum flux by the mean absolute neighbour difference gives 340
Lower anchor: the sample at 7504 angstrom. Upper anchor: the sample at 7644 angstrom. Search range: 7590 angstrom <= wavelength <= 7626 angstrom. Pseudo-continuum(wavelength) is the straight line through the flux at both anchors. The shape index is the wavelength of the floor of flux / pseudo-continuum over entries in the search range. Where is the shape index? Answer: 7624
